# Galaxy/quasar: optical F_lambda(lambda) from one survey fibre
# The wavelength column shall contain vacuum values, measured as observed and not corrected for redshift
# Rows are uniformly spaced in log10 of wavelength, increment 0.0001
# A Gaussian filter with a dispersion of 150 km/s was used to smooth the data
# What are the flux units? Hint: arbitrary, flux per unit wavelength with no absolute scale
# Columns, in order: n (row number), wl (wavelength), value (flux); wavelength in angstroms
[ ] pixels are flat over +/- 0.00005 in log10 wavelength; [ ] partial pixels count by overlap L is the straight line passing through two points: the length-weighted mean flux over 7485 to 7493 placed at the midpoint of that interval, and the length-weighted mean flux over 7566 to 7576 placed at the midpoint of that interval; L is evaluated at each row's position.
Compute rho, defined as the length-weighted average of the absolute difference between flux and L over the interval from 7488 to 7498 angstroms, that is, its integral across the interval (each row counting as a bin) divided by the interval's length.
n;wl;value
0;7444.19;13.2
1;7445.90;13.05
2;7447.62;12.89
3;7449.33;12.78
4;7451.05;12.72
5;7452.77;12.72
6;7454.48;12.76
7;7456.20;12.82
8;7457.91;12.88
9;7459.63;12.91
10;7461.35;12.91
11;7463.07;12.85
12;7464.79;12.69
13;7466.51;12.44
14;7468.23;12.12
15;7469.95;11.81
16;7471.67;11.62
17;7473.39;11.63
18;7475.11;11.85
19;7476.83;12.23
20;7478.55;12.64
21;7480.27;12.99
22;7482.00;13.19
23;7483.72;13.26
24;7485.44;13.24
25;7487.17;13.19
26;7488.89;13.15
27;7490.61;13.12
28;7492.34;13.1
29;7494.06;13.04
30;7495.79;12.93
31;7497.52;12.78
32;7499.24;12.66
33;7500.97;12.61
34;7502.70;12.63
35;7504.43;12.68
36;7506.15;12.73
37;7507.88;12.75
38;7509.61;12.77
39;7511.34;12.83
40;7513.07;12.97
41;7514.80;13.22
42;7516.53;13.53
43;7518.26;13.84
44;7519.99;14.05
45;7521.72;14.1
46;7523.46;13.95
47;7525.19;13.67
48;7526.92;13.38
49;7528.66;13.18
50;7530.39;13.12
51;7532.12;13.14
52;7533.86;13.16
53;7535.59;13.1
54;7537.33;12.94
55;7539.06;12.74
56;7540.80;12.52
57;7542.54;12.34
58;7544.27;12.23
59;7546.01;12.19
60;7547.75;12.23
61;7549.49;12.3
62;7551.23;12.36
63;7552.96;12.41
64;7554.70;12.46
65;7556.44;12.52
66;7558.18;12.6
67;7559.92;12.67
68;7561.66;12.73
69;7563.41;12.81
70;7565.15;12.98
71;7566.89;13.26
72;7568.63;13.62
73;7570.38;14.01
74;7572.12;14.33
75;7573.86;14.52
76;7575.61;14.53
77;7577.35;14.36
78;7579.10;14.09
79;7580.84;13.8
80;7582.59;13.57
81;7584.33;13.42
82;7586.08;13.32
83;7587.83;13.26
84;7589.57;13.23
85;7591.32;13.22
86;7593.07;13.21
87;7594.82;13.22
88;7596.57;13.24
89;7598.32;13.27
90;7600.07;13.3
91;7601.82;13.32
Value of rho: 0.2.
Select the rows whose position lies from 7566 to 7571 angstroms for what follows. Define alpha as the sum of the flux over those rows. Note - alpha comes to 40.9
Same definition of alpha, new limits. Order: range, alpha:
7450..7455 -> 38.2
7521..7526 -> 41.7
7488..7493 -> 39.4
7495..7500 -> 38.4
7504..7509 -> 38.2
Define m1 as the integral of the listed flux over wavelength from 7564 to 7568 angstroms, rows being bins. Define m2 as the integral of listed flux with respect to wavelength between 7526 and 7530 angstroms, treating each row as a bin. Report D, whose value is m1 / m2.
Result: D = 0.99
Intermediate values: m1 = 53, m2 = 53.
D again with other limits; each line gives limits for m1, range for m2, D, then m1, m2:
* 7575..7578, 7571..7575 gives 0.75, 43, 58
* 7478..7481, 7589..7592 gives 0.97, 39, 40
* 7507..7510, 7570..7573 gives 0.90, 38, 43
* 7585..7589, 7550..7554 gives 1.07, 53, 50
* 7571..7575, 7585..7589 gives 1.08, 58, 53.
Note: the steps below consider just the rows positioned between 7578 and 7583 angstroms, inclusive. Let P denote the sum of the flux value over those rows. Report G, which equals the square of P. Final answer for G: 1719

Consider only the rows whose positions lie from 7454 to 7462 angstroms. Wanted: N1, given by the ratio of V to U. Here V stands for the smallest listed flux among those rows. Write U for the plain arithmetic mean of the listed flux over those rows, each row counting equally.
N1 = 0.993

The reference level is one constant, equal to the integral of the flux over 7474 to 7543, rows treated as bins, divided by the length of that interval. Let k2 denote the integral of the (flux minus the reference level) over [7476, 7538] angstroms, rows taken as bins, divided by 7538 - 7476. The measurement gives 0.1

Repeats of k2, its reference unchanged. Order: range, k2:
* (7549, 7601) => 0.3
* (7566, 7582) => 1.0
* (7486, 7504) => -0.1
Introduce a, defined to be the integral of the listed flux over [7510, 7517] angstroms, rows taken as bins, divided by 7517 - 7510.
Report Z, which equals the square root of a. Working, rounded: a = 13.1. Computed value 3.62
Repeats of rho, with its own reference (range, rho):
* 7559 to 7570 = 0.9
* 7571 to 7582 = 0.3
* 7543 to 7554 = 1.5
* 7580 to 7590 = 0.7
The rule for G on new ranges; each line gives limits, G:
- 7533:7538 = 1537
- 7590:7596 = 1572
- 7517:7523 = 1763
